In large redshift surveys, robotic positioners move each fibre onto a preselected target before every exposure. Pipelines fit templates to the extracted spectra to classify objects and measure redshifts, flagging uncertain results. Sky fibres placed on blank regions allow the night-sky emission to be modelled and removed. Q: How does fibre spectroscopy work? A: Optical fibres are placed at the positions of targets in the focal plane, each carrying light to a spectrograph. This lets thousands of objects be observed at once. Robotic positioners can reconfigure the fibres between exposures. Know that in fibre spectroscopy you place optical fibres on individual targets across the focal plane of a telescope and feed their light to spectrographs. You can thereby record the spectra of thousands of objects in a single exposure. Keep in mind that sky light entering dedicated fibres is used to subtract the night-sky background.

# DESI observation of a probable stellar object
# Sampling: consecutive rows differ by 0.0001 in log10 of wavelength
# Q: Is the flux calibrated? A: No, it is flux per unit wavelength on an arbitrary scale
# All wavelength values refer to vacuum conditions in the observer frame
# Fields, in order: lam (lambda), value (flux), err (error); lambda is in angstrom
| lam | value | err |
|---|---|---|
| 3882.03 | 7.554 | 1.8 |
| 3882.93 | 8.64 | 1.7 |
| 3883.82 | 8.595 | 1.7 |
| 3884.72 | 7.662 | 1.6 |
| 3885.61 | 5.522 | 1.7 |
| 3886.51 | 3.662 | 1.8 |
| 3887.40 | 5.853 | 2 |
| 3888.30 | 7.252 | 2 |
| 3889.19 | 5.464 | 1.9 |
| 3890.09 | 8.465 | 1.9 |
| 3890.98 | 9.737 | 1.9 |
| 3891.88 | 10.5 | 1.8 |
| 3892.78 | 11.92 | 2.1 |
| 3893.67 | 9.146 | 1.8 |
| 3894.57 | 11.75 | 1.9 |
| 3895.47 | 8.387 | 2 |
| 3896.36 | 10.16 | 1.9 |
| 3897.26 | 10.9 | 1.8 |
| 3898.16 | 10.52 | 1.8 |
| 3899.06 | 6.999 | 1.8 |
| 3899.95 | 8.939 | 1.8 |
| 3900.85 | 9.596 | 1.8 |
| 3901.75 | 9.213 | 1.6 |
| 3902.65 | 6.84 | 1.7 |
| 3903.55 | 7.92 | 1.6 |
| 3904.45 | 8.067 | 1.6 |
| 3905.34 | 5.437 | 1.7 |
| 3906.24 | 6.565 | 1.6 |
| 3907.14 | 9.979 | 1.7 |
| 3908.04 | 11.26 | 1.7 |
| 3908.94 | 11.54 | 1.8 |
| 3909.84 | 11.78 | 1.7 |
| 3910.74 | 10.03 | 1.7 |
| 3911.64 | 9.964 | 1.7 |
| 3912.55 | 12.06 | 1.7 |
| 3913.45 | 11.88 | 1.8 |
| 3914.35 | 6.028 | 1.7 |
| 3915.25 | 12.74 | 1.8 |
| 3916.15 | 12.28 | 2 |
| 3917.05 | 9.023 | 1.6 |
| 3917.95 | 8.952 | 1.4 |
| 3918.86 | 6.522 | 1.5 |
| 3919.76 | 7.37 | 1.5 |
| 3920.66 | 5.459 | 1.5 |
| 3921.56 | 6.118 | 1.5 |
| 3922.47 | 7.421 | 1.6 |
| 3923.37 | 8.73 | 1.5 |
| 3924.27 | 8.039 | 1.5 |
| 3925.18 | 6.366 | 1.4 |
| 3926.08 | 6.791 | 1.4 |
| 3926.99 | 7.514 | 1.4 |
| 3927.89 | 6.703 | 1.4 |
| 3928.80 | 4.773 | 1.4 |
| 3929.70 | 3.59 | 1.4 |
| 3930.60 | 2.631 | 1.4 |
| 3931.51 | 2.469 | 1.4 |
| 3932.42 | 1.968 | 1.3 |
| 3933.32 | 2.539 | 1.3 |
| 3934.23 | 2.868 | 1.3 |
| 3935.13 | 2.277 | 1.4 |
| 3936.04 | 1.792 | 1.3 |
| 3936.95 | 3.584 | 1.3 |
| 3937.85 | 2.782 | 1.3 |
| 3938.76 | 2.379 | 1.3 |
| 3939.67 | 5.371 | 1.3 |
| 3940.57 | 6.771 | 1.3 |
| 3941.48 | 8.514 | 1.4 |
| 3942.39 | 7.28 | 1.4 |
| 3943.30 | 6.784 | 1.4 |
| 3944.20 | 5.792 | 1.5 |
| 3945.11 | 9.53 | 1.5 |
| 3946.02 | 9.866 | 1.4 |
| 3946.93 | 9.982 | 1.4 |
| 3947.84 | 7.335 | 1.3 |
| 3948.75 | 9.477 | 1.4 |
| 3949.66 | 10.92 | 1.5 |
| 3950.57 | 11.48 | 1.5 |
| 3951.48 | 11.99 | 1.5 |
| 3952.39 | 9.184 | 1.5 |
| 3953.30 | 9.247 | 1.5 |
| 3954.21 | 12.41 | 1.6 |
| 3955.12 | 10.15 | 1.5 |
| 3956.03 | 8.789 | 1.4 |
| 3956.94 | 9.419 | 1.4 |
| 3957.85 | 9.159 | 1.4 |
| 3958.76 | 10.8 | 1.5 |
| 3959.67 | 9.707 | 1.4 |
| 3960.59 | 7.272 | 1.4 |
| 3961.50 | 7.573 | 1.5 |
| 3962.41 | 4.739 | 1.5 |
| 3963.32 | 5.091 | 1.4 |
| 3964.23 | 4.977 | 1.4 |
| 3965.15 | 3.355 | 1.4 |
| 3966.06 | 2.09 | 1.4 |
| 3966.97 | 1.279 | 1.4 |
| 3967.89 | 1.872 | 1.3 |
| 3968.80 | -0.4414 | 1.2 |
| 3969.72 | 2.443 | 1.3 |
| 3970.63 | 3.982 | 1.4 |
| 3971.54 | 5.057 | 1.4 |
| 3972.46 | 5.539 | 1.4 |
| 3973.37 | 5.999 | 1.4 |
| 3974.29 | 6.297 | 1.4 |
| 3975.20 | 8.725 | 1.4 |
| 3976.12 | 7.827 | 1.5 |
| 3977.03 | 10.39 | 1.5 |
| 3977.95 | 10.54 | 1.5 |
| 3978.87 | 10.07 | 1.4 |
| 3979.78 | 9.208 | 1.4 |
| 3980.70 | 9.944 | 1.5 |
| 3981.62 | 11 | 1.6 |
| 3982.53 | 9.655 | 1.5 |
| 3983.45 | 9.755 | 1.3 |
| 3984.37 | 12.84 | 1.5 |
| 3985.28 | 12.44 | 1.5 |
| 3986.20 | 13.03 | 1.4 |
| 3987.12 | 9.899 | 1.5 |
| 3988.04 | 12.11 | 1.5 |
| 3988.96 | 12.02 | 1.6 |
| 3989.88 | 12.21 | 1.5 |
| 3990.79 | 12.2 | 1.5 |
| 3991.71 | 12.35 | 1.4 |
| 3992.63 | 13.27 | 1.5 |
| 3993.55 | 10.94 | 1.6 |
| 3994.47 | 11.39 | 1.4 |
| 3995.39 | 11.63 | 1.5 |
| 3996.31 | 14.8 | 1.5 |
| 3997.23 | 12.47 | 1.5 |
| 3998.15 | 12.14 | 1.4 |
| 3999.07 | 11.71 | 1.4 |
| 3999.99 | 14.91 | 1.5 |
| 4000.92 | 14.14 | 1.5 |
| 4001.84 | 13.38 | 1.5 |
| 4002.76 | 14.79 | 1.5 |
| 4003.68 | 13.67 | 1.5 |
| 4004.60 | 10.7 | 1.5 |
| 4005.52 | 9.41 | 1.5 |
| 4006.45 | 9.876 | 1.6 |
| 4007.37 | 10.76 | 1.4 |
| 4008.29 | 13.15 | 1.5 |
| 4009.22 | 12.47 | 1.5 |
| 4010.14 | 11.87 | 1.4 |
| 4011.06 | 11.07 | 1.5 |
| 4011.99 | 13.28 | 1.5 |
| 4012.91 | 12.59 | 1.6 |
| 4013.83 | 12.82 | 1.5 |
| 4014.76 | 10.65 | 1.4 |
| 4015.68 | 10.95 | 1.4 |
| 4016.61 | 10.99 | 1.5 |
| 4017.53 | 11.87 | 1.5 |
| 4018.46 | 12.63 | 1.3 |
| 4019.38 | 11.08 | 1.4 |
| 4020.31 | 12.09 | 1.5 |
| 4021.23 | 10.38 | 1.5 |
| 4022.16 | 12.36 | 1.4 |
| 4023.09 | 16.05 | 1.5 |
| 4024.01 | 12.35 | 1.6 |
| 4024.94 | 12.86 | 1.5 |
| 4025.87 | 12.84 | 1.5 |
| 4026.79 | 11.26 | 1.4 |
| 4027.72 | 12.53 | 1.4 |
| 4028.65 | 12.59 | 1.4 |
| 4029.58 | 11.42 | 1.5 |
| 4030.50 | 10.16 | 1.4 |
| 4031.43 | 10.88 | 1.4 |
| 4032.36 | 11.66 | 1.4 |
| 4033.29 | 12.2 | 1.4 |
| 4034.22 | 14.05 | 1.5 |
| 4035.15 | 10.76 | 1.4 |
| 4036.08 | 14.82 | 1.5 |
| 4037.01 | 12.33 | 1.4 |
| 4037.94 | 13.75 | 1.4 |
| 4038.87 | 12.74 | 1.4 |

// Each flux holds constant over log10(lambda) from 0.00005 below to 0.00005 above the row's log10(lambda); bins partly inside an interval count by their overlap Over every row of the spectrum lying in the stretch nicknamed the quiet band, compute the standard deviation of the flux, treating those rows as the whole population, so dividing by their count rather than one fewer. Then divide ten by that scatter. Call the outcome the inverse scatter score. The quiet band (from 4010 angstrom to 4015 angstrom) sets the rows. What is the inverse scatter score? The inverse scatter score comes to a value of 11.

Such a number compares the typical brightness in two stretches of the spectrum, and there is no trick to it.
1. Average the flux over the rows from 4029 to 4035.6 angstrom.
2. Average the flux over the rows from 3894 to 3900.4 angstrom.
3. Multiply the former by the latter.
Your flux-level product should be 112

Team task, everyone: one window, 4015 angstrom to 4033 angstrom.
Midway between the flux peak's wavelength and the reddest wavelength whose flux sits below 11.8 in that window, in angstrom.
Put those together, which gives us 4027.7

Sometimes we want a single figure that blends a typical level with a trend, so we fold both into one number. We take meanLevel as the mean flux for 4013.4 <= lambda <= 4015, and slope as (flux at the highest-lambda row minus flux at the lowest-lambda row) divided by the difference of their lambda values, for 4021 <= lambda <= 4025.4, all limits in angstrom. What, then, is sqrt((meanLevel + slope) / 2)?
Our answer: 2.5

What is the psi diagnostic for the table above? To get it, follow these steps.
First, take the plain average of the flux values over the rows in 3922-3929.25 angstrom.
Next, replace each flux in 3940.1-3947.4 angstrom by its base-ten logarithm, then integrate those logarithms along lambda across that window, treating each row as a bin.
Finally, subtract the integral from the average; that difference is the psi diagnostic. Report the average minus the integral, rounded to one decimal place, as 0.5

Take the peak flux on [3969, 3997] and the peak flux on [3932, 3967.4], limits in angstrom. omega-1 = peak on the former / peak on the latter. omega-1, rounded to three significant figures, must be 1.19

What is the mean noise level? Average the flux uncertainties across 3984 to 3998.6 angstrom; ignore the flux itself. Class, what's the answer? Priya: 1.49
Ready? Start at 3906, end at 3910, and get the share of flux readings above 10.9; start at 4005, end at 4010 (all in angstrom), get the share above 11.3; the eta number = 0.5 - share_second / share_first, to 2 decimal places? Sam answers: -0.17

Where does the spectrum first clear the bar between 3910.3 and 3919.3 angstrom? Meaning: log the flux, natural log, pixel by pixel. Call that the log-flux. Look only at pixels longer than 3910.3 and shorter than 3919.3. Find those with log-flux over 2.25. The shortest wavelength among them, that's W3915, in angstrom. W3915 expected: 3910.74 angstrom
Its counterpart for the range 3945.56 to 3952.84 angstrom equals 3946.02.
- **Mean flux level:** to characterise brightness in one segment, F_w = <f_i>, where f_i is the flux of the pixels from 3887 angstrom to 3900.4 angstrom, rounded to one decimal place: 9.1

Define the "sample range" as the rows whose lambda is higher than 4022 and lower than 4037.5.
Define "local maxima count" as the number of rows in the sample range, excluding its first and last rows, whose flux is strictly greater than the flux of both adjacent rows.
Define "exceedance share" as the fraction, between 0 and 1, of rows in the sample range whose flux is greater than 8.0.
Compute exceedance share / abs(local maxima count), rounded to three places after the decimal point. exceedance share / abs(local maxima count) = 0.200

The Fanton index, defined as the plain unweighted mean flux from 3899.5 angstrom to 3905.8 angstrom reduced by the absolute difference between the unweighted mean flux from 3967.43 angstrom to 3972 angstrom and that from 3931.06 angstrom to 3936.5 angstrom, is 8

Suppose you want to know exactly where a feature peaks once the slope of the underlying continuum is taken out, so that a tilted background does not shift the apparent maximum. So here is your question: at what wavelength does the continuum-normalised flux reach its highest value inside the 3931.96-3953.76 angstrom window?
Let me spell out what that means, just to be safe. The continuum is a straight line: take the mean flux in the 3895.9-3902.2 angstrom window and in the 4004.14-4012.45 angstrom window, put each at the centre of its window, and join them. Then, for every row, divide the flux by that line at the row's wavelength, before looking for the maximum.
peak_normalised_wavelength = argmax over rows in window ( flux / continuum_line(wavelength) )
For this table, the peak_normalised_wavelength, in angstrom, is 3951.48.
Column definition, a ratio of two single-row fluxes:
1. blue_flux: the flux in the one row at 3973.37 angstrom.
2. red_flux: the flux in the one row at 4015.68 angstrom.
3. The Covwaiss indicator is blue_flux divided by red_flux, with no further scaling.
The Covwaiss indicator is 0.55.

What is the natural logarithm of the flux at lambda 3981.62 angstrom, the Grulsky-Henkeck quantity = 2.40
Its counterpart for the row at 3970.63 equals 1.38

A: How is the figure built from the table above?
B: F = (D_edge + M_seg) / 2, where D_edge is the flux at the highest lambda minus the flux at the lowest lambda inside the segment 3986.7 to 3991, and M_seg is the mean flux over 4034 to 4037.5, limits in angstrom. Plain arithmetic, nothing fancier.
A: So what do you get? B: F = 7.6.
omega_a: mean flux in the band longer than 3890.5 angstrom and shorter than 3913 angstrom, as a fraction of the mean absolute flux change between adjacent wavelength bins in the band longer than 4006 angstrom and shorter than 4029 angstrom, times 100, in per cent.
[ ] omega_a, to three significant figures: 773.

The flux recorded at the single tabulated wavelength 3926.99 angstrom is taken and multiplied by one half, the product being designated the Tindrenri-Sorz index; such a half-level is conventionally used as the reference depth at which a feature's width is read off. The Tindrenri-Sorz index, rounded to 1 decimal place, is 3.8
